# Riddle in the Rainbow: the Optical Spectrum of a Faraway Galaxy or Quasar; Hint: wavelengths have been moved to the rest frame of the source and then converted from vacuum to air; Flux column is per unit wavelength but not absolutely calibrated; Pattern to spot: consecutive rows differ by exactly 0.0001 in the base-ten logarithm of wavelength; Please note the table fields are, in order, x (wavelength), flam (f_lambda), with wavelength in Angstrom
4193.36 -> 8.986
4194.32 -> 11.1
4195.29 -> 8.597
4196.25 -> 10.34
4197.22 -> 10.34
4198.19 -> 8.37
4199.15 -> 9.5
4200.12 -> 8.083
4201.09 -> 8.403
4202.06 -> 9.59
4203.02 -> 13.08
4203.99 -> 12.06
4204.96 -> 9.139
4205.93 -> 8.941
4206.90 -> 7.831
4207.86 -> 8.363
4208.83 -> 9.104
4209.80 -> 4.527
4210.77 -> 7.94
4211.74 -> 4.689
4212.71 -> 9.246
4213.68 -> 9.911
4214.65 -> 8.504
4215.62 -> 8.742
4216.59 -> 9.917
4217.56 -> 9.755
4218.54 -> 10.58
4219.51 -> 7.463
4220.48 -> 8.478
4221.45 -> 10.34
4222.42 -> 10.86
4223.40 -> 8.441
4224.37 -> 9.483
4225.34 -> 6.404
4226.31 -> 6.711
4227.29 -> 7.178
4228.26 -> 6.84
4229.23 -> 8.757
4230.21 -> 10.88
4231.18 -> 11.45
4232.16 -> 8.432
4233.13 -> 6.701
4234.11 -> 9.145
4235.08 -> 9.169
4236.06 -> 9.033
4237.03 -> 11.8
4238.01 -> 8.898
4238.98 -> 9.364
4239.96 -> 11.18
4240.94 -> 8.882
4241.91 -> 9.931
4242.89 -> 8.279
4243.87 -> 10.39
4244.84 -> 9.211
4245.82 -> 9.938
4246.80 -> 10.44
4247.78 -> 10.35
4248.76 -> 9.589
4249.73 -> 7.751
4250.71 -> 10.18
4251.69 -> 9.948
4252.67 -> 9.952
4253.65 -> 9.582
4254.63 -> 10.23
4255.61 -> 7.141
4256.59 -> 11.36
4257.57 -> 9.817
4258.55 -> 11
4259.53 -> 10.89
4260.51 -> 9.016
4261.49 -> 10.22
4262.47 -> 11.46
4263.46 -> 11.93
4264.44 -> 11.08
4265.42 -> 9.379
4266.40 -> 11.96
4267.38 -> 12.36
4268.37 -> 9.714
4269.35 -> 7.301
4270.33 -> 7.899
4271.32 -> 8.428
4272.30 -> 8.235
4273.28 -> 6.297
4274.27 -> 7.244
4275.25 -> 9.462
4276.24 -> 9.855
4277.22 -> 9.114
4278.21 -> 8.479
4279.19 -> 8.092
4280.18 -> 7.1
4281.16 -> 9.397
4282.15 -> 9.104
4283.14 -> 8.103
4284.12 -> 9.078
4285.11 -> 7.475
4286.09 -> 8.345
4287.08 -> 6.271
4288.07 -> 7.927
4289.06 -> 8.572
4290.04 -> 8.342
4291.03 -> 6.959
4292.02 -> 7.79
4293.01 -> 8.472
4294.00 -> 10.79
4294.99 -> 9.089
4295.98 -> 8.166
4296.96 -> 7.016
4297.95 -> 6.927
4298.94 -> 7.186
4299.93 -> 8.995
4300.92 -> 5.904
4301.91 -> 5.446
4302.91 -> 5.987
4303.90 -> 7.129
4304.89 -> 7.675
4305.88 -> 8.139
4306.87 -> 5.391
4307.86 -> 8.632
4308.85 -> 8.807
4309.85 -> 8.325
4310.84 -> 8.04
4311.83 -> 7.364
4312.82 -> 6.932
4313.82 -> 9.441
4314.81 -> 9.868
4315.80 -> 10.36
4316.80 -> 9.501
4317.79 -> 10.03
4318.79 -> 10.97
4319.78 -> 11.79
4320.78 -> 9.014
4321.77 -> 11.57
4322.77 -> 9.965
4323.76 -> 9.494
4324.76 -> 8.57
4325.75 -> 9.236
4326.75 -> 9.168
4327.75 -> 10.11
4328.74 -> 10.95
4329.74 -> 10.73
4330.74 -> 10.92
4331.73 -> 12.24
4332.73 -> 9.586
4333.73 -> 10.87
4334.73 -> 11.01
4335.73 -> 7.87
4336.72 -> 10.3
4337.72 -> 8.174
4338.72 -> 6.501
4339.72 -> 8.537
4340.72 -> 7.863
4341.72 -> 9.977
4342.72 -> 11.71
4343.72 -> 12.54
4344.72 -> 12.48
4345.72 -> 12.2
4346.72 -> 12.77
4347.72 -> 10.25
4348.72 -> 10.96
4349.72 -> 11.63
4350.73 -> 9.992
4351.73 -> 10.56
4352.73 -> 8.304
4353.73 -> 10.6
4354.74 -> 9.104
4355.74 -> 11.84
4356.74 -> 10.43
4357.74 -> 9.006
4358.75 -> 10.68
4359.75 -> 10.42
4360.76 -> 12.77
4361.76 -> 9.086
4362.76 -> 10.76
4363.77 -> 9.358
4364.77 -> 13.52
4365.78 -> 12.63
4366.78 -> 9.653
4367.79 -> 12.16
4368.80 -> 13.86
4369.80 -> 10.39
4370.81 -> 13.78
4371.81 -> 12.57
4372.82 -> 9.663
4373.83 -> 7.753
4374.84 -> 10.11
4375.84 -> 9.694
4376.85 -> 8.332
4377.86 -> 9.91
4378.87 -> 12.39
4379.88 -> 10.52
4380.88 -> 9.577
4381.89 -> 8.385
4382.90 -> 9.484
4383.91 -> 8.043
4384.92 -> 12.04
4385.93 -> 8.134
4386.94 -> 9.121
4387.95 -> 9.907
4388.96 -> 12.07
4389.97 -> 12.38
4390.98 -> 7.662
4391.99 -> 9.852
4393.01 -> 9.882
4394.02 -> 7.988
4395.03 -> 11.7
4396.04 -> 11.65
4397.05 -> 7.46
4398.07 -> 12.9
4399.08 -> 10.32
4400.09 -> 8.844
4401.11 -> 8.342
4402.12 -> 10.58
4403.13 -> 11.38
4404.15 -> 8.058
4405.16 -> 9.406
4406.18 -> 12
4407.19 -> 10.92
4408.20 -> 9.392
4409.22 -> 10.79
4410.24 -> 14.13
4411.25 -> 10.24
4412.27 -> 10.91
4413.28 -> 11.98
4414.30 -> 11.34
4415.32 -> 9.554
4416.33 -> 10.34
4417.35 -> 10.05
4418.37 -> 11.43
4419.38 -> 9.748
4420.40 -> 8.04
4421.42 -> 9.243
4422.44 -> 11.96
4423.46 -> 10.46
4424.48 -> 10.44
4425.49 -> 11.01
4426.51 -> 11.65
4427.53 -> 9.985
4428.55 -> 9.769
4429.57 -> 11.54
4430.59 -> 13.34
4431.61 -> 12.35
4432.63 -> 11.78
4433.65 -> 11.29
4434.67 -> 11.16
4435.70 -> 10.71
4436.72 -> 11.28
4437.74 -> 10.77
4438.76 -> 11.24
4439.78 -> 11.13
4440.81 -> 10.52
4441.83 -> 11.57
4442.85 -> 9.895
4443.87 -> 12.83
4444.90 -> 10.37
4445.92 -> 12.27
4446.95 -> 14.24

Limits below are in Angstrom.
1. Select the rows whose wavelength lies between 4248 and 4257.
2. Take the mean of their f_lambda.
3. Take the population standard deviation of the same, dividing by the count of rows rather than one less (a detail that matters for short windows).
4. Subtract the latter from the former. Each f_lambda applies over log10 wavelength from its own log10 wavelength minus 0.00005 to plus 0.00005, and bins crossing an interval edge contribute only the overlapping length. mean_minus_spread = 8.3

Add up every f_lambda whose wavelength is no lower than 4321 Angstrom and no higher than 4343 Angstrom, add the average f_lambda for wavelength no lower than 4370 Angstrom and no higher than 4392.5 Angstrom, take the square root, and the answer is 15.0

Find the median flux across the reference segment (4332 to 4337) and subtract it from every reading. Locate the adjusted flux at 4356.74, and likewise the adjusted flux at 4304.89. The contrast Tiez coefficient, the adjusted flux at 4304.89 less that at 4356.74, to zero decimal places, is -3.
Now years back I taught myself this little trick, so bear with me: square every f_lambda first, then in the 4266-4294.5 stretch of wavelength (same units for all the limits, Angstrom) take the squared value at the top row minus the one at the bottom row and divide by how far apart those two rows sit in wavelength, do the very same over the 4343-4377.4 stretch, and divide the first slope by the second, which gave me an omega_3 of 0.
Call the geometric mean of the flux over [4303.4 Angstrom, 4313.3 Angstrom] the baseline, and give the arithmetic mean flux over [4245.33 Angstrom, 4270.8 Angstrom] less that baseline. 2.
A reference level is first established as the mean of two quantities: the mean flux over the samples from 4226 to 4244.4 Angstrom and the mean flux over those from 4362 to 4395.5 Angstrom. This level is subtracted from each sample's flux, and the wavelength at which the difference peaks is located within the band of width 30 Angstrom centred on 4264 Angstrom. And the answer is 4267.38 Angstrom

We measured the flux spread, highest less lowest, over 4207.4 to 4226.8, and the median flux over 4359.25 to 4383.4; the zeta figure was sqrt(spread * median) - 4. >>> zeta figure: 4.06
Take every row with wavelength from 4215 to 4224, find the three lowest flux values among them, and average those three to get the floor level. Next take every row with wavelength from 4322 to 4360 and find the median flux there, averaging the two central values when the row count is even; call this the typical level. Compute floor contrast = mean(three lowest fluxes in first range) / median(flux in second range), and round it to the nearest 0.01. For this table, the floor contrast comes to 0.78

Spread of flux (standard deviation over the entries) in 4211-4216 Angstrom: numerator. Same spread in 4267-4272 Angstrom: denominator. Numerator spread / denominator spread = 1.02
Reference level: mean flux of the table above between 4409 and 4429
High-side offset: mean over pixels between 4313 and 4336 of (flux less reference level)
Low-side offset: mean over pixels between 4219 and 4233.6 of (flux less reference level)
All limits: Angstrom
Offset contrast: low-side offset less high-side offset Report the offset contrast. -1.6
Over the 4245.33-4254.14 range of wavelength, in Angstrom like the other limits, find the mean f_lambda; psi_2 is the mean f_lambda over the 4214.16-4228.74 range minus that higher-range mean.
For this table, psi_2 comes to -1.1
